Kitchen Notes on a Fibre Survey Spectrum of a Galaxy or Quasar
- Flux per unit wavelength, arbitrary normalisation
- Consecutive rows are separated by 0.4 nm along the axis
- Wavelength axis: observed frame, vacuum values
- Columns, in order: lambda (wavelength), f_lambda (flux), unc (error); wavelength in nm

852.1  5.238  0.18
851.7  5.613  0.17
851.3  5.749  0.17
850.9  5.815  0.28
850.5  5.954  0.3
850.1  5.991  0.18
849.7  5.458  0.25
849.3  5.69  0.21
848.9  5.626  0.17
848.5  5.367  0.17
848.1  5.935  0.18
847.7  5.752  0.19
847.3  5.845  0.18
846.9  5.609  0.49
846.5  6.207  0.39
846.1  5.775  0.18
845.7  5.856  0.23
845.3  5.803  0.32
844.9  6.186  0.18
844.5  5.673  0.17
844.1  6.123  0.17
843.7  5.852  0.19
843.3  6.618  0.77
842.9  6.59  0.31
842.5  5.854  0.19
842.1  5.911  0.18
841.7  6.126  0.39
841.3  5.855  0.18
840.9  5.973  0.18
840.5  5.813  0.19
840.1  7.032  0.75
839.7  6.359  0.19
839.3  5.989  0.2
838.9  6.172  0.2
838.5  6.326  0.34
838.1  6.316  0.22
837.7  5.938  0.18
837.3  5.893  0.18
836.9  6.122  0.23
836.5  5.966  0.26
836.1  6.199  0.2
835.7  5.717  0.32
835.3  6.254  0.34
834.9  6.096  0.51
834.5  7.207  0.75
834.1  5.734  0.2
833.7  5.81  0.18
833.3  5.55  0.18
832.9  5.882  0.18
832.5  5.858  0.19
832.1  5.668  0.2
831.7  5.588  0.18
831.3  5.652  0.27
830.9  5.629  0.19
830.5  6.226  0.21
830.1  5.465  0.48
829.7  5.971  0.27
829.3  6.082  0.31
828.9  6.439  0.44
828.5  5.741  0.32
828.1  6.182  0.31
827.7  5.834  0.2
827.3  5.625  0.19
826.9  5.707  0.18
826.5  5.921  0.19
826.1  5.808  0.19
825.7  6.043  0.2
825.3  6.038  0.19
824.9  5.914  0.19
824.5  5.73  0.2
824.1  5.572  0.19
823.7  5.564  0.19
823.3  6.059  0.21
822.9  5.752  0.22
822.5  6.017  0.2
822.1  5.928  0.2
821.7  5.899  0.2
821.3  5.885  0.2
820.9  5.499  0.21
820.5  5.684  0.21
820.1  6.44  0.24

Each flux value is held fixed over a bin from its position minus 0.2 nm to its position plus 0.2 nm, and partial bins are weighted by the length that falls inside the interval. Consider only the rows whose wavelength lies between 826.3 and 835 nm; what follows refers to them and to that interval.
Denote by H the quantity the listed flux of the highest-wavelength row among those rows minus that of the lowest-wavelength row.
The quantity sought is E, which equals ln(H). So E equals -1.7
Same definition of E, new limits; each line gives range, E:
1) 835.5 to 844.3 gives -0.9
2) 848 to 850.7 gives -4.0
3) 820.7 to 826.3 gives -1.2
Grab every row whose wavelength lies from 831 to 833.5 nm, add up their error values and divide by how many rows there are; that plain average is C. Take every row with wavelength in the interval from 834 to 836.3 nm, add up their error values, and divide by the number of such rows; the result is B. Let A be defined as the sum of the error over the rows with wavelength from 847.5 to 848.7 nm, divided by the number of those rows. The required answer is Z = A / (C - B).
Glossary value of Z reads -1.0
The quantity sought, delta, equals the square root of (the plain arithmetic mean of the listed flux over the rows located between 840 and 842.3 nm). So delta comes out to 2.47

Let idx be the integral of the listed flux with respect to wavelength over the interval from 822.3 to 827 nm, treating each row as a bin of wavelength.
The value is 27.5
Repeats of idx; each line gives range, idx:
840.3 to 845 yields 28.4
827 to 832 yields 29.3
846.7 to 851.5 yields 27.5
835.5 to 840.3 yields 29.6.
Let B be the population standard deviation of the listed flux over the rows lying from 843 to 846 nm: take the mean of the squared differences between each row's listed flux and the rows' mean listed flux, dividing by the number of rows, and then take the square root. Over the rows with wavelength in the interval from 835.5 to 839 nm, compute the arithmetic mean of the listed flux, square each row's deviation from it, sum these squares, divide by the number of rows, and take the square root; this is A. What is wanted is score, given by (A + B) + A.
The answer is 0.69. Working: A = 0.194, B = 0.30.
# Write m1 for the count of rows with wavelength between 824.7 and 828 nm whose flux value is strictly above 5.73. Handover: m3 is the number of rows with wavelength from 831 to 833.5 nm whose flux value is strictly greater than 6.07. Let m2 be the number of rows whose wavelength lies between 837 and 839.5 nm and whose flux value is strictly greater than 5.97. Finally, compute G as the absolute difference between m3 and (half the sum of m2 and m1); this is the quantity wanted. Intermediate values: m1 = 6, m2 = 4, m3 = 0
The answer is 5.00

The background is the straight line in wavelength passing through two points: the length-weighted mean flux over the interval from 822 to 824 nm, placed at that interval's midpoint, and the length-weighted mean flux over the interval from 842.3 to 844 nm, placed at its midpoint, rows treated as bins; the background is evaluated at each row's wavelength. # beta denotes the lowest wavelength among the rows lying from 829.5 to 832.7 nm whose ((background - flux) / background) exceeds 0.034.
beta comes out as 830.1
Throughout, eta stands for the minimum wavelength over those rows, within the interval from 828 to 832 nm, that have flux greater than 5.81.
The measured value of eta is 828.1 nm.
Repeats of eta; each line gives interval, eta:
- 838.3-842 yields 838.5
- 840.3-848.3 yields 840.5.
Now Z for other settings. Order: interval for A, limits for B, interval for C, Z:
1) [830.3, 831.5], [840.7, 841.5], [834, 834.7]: 0.8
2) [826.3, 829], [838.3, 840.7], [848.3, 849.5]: -2.0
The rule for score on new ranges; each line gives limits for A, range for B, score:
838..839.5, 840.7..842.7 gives 0.37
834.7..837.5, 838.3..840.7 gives 0.73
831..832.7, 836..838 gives 0.32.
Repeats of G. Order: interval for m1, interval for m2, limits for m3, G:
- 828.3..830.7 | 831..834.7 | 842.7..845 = 1.00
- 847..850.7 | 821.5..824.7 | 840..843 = 0.50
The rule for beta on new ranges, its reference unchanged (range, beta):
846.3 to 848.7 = 846.9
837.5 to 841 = 840.5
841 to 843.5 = 841.3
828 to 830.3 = 828.5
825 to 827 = 826.9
